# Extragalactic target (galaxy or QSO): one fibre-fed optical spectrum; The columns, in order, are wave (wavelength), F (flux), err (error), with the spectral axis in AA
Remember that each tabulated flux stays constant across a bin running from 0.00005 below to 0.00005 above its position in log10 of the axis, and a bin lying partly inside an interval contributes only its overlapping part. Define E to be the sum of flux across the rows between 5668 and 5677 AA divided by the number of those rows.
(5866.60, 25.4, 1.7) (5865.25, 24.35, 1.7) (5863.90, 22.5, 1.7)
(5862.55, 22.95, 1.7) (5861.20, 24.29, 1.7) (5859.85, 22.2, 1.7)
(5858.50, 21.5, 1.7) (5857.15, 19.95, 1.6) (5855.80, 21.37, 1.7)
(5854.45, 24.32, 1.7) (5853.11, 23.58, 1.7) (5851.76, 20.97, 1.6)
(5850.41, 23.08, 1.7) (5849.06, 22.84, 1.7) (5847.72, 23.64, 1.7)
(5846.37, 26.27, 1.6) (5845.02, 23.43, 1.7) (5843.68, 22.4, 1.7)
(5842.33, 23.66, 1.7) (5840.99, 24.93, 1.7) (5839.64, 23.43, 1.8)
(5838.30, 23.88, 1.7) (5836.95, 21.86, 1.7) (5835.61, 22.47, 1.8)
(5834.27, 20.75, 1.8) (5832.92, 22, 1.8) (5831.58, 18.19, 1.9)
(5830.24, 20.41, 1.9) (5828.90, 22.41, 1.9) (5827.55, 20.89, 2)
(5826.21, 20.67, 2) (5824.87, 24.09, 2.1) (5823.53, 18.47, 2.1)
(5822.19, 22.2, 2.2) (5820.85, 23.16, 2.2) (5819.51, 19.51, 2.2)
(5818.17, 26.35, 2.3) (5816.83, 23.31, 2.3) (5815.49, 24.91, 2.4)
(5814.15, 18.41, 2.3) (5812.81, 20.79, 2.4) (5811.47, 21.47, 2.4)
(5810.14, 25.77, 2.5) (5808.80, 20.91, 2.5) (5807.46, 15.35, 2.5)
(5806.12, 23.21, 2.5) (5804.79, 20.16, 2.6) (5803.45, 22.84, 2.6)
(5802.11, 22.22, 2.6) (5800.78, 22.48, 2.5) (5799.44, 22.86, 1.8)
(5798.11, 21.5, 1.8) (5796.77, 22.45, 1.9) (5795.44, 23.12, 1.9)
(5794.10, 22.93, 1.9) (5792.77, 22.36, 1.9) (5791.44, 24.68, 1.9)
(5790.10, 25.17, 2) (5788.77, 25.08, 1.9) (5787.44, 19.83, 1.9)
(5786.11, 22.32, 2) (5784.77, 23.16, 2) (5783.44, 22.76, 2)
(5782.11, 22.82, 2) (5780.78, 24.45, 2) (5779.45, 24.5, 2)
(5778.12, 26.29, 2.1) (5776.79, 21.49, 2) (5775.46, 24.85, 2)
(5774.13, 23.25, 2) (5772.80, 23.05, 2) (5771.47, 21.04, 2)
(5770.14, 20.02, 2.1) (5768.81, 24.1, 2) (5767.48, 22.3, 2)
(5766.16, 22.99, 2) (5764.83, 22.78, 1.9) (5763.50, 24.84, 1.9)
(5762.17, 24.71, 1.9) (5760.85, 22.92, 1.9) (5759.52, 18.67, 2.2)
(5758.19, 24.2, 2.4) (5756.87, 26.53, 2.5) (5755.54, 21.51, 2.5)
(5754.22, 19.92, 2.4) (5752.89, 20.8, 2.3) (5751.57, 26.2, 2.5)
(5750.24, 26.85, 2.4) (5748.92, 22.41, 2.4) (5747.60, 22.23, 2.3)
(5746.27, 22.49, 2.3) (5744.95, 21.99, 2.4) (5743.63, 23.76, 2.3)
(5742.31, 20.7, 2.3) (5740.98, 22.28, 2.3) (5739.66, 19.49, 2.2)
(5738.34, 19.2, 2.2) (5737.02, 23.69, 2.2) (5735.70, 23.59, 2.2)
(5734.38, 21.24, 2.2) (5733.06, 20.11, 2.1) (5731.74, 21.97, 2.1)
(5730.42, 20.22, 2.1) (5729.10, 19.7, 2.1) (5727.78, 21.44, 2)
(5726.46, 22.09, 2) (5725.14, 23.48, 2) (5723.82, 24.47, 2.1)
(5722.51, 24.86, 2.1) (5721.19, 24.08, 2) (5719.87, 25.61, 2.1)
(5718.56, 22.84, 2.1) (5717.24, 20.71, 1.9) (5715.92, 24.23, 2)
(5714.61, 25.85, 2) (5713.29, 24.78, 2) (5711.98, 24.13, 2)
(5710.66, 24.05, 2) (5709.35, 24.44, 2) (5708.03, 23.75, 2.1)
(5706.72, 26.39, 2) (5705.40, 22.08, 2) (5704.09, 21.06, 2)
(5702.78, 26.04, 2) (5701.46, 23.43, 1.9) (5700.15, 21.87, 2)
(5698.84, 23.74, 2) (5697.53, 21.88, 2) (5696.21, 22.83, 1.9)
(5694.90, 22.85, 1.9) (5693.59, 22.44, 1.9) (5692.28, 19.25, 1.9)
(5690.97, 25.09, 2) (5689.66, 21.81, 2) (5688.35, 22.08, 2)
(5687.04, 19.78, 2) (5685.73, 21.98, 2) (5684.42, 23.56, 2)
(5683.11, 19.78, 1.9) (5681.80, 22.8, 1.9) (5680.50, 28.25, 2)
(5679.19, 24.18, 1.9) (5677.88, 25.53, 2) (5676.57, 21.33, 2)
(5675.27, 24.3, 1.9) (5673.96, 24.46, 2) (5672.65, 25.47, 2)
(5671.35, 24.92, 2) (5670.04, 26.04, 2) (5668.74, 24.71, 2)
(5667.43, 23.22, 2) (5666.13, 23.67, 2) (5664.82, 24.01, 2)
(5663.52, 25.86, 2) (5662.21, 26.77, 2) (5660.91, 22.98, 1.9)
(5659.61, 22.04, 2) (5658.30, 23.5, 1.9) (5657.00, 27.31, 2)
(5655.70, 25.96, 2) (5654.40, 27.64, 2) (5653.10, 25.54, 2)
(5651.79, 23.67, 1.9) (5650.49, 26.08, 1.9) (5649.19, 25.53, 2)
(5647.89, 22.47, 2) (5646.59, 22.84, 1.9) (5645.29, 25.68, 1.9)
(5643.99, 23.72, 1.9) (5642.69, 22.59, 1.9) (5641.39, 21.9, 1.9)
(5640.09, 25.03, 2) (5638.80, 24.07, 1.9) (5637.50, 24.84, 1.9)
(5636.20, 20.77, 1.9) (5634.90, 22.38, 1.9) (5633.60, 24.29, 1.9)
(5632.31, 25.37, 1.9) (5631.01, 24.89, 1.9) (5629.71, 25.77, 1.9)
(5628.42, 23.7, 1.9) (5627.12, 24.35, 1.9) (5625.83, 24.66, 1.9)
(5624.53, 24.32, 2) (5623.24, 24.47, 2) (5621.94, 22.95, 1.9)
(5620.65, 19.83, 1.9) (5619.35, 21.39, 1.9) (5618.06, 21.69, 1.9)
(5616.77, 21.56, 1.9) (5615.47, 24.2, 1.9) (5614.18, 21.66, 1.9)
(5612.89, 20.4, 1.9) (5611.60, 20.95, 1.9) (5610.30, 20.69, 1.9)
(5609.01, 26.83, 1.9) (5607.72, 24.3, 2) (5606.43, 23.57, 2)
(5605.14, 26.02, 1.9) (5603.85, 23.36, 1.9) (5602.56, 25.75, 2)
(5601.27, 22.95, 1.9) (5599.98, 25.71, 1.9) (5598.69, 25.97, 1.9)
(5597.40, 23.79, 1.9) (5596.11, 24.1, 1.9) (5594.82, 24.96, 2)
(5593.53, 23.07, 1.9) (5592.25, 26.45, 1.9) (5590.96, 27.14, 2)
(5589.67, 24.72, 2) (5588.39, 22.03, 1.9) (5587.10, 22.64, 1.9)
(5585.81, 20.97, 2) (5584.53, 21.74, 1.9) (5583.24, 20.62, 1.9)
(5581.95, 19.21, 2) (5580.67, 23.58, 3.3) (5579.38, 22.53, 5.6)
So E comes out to 24.5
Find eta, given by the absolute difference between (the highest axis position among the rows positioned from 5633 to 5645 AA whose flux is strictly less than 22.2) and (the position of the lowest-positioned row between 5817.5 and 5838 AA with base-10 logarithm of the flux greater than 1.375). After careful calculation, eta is 176.8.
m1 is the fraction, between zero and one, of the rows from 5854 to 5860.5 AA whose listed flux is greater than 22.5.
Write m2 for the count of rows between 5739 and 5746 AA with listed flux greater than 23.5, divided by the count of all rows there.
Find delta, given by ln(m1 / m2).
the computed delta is 0.0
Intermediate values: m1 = 0.2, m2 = 0.20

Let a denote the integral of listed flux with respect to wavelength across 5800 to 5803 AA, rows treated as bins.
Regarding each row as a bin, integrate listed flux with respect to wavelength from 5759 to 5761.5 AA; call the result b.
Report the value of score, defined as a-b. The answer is 15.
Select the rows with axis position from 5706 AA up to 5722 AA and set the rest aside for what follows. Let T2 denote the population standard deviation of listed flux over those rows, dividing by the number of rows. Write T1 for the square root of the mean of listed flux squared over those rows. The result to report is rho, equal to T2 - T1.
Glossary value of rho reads -23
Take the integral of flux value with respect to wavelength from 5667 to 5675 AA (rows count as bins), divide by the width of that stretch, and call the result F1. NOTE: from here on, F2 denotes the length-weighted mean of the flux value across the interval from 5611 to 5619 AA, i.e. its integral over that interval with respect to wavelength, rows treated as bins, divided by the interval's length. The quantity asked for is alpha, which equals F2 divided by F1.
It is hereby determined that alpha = 0.877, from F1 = 24.81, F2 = 21.8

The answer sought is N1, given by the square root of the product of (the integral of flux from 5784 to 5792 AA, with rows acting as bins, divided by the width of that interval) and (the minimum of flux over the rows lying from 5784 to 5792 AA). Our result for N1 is 21.5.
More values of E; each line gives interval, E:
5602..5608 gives 24.6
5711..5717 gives 24.7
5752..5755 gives 20.4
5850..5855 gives 23.0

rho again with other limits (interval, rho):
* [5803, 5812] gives -19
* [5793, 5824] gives -20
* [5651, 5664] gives -23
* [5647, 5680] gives -23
